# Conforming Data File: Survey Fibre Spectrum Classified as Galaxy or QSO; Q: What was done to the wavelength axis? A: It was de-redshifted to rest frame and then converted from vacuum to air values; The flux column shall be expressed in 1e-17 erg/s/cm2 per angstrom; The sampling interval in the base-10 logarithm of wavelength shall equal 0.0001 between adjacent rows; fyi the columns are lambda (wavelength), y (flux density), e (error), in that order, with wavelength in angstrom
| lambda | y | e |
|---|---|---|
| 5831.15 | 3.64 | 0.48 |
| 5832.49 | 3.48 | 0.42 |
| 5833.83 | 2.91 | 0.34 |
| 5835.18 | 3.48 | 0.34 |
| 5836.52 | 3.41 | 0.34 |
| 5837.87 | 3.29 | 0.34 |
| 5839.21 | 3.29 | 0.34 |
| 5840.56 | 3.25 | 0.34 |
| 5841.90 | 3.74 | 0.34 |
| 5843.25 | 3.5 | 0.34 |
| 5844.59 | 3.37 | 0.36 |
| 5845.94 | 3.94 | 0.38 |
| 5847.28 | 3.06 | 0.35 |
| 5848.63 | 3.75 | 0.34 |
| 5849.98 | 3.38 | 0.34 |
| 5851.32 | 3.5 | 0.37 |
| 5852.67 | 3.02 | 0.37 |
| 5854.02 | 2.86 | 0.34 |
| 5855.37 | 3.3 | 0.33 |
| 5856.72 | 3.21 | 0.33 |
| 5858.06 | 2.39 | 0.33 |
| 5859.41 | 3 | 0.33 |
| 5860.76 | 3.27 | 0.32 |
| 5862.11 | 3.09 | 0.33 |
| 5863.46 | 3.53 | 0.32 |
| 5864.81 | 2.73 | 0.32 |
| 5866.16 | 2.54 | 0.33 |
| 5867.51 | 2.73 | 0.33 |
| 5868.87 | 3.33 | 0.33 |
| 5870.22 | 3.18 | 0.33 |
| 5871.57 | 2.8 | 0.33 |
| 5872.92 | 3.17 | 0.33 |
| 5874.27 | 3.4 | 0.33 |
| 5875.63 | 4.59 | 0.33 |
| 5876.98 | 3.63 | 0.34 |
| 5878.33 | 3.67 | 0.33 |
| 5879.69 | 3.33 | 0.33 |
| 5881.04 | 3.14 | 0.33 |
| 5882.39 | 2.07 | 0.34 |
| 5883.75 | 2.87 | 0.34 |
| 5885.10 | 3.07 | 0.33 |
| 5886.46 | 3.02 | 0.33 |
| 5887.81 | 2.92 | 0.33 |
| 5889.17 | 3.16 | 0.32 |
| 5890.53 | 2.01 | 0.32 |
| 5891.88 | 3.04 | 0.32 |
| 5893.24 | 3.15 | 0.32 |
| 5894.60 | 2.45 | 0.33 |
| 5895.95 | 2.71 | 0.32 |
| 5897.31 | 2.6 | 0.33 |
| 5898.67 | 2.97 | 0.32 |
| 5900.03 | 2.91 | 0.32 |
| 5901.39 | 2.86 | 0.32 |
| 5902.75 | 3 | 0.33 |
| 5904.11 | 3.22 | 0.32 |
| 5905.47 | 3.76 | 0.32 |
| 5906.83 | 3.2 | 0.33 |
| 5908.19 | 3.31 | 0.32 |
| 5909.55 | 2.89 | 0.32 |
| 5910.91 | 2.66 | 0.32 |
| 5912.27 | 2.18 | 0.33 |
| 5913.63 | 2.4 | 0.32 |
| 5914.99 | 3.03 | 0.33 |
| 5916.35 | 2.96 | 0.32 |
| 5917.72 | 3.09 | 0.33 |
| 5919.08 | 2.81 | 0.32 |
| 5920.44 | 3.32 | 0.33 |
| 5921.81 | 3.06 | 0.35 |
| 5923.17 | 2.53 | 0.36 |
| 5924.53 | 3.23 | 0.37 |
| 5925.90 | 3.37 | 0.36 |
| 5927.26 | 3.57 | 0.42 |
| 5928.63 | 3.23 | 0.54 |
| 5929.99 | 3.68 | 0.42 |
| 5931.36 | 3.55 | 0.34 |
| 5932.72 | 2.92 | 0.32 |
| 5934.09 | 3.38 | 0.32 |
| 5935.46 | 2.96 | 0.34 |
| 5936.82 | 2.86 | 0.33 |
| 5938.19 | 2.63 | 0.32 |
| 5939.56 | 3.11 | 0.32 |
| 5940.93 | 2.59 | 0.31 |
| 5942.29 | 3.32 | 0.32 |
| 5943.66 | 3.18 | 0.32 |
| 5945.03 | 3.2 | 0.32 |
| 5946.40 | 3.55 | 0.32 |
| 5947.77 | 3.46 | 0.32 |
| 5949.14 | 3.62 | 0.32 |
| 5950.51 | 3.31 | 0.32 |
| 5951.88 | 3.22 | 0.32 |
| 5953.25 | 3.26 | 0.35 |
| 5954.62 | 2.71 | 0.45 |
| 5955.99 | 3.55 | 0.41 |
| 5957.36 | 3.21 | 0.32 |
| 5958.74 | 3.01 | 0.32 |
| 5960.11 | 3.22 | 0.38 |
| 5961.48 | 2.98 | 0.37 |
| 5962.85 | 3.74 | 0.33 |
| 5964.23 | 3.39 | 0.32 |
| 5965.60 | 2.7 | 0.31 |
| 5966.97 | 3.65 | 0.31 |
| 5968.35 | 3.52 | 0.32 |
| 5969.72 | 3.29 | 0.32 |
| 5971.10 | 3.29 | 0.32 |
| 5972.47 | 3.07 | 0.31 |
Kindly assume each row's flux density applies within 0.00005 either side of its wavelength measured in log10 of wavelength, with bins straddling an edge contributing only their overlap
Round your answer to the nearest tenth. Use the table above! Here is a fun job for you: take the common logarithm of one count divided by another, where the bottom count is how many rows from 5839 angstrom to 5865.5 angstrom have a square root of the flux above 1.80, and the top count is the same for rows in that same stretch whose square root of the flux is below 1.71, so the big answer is -0.6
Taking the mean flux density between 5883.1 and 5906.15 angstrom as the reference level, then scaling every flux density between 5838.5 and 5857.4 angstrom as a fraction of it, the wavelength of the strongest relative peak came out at 5845.94 angstrom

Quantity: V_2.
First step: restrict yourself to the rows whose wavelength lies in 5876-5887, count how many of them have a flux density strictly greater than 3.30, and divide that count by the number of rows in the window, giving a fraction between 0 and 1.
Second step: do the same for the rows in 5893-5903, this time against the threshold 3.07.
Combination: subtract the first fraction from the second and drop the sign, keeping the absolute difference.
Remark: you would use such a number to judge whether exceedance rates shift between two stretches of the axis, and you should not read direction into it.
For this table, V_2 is 0.25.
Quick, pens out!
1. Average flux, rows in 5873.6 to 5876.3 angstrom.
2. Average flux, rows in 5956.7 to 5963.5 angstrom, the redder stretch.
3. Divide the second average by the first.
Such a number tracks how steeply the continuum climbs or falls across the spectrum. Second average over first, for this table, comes 0.81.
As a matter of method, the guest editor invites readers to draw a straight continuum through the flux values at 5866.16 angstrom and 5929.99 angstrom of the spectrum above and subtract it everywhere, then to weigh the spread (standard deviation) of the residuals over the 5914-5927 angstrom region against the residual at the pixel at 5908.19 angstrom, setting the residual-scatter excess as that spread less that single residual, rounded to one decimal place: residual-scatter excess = 0.2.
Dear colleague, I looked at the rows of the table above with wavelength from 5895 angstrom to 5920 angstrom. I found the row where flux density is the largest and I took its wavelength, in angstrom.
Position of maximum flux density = 5905.47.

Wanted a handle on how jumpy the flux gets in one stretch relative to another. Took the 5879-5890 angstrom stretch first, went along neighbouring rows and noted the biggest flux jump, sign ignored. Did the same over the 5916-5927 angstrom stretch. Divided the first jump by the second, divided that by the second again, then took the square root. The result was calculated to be 1.5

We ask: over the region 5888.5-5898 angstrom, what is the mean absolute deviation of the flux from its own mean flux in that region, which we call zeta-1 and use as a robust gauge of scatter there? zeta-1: 0.33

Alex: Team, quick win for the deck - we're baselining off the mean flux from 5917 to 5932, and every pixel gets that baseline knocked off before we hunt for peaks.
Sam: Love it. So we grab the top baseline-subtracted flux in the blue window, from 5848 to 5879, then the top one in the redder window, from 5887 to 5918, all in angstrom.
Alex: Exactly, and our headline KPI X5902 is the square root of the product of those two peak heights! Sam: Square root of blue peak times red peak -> 0.86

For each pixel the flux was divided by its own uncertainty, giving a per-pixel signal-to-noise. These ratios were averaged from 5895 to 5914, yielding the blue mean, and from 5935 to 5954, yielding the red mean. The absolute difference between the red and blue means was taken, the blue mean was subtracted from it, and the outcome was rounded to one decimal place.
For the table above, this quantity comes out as -8.2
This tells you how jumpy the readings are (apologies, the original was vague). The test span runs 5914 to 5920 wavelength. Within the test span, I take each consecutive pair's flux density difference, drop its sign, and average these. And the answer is 0.16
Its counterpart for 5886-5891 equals 0.50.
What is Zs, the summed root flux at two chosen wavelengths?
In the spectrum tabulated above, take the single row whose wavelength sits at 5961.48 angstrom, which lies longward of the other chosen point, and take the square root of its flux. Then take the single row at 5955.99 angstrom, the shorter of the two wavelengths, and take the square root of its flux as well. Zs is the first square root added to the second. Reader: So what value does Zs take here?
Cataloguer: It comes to 3.61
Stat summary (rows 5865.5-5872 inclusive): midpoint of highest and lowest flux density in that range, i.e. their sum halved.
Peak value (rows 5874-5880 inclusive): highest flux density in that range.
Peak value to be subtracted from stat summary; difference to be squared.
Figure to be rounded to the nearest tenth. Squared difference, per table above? 2.7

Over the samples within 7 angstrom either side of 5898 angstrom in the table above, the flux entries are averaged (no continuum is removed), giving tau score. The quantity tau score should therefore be 2.89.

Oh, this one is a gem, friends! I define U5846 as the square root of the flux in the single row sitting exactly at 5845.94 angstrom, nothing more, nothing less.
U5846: 2.0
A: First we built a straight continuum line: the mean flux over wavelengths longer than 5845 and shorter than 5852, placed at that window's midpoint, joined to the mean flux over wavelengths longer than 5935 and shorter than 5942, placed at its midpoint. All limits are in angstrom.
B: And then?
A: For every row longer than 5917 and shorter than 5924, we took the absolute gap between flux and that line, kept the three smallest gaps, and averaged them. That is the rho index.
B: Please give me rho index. 0.12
